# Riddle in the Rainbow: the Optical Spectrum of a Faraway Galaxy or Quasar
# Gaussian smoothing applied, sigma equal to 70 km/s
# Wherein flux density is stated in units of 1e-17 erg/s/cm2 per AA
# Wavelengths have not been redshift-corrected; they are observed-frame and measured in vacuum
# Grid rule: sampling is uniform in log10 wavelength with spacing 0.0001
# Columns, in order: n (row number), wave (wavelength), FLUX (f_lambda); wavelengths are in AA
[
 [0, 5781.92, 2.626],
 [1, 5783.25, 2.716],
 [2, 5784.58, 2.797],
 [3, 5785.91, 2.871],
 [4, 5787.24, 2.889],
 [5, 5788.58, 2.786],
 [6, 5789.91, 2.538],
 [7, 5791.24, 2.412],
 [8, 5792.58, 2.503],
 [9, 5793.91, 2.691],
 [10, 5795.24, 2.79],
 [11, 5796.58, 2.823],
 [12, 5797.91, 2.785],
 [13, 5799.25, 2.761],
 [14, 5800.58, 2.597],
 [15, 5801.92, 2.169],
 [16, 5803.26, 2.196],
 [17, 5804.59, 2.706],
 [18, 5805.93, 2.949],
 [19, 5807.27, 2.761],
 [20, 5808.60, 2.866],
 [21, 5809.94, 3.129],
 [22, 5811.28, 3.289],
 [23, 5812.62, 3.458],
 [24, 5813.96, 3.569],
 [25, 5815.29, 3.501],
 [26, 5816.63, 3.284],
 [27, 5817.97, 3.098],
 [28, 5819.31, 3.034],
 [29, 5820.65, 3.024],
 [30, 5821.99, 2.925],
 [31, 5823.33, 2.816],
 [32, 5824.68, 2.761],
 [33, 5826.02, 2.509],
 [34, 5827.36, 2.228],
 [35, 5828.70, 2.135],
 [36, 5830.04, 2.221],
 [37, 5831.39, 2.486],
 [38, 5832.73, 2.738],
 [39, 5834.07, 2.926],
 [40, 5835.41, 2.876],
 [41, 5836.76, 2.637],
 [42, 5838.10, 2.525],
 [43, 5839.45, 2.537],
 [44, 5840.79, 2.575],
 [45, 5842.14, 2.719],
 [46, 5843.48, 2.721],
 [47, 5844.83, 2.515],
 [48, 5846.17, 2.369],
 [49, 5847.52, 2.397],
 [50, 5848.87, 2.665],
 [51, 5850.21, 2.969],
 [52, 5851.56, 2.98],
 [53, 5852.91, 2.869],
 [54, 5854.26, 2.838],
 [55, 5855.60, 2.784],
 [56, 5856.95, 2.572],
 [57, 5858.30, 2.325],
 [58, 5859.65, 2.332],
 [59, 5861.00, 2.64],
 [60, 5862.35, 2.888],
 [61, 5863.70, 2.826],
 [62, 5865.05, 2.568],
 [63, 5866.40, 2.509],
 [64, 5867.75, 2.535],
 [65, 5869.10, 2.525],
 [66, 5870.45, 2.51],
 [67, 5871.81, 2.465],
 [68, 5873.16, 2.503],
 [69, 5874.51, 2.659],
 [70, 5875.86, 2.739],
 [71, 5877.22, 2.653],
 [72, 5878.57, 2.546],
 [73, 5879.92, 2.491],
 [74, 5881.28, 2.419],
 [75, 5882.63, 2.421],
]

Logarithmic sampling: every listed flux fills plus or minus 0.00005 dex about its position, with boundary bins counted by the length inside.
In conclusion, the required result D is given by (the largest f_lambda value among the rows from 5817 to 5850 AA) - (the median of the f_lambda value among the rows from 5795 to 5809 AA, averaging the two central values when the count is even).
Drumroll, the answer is 0.34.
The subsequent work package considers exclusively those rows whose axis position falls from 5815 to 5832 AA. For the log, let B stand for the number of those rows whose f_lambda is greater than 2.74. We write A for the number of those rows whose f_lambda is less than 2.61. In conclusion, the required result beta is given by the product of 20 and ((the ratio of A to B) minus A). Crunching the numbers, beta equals -87.5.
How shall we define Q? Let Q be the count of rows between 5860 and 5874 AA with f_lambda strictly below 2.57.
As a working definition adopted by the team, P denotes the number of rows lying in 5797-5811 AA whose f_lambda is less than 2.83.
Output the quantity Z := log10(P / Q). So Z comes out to 0.00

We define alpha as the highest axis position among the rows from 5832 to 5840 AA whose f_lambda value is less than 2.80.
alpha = 5839.45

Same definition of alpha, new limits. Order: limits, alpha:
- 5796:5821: 5807.27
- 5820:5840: 5839.45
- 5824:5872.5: 5871.81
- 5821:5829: 5828.70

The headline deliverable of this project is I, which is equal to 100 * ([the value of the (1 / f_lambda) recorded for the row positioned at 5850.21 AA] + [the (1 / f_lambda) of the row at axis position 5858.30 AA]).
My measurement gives 77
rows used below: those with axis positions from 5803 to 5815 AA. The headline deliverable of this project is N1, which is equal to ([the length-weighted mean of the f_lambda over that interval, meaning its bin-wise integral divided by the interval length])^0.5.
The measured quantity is 1.74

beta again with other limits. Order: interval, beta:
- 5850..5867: -85.7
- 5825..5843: -80.0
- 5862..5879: -80.0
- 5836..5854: -80.0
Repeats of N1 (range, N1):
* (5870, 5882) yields 1.60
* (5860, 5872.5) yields 1.61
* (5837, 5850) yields 1.61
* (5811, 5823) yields 1.80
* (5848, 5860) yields 1.65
